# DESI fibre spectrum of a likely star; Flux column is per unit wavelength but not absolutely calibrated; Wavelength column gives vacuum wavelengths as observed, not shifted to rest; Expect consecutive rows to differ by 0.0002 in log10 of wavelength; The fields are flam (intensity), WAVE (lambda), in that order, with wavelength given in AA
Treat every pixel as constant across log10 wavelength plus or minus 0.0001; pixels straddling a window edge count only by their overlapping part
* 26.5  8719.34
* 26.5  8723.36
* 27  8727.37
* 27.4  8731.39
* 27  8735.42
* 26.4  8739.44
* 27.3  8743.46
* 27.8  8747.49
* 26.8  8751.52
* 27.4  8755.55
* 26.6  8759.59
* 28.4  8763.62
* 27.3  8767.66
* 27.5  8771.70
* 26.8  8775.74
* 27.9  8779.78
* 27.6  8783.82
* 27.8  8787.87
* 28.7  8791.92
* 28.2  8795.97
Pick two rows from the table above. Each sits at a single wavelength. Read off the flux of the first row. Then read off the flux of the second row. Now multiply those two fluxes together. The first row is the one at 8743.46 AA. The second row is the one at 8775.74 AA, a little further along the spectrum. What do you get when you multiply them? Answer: 732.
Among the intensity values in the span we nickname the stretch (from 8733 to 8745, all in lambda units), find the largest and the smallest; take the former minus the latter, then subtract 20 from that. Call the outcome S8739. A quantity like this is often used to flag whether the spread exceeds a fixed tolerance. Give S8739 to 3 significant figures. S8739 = -19.1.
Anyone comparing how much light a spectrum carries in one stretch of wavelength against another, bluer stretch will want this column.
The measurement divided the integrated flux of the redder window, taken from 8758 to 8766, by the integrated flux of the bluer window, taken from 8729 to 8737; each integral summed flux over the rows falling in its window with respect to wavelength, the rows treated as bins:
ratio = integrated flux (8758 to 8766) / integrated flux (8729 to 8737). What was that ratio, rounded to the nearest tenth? 1.0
